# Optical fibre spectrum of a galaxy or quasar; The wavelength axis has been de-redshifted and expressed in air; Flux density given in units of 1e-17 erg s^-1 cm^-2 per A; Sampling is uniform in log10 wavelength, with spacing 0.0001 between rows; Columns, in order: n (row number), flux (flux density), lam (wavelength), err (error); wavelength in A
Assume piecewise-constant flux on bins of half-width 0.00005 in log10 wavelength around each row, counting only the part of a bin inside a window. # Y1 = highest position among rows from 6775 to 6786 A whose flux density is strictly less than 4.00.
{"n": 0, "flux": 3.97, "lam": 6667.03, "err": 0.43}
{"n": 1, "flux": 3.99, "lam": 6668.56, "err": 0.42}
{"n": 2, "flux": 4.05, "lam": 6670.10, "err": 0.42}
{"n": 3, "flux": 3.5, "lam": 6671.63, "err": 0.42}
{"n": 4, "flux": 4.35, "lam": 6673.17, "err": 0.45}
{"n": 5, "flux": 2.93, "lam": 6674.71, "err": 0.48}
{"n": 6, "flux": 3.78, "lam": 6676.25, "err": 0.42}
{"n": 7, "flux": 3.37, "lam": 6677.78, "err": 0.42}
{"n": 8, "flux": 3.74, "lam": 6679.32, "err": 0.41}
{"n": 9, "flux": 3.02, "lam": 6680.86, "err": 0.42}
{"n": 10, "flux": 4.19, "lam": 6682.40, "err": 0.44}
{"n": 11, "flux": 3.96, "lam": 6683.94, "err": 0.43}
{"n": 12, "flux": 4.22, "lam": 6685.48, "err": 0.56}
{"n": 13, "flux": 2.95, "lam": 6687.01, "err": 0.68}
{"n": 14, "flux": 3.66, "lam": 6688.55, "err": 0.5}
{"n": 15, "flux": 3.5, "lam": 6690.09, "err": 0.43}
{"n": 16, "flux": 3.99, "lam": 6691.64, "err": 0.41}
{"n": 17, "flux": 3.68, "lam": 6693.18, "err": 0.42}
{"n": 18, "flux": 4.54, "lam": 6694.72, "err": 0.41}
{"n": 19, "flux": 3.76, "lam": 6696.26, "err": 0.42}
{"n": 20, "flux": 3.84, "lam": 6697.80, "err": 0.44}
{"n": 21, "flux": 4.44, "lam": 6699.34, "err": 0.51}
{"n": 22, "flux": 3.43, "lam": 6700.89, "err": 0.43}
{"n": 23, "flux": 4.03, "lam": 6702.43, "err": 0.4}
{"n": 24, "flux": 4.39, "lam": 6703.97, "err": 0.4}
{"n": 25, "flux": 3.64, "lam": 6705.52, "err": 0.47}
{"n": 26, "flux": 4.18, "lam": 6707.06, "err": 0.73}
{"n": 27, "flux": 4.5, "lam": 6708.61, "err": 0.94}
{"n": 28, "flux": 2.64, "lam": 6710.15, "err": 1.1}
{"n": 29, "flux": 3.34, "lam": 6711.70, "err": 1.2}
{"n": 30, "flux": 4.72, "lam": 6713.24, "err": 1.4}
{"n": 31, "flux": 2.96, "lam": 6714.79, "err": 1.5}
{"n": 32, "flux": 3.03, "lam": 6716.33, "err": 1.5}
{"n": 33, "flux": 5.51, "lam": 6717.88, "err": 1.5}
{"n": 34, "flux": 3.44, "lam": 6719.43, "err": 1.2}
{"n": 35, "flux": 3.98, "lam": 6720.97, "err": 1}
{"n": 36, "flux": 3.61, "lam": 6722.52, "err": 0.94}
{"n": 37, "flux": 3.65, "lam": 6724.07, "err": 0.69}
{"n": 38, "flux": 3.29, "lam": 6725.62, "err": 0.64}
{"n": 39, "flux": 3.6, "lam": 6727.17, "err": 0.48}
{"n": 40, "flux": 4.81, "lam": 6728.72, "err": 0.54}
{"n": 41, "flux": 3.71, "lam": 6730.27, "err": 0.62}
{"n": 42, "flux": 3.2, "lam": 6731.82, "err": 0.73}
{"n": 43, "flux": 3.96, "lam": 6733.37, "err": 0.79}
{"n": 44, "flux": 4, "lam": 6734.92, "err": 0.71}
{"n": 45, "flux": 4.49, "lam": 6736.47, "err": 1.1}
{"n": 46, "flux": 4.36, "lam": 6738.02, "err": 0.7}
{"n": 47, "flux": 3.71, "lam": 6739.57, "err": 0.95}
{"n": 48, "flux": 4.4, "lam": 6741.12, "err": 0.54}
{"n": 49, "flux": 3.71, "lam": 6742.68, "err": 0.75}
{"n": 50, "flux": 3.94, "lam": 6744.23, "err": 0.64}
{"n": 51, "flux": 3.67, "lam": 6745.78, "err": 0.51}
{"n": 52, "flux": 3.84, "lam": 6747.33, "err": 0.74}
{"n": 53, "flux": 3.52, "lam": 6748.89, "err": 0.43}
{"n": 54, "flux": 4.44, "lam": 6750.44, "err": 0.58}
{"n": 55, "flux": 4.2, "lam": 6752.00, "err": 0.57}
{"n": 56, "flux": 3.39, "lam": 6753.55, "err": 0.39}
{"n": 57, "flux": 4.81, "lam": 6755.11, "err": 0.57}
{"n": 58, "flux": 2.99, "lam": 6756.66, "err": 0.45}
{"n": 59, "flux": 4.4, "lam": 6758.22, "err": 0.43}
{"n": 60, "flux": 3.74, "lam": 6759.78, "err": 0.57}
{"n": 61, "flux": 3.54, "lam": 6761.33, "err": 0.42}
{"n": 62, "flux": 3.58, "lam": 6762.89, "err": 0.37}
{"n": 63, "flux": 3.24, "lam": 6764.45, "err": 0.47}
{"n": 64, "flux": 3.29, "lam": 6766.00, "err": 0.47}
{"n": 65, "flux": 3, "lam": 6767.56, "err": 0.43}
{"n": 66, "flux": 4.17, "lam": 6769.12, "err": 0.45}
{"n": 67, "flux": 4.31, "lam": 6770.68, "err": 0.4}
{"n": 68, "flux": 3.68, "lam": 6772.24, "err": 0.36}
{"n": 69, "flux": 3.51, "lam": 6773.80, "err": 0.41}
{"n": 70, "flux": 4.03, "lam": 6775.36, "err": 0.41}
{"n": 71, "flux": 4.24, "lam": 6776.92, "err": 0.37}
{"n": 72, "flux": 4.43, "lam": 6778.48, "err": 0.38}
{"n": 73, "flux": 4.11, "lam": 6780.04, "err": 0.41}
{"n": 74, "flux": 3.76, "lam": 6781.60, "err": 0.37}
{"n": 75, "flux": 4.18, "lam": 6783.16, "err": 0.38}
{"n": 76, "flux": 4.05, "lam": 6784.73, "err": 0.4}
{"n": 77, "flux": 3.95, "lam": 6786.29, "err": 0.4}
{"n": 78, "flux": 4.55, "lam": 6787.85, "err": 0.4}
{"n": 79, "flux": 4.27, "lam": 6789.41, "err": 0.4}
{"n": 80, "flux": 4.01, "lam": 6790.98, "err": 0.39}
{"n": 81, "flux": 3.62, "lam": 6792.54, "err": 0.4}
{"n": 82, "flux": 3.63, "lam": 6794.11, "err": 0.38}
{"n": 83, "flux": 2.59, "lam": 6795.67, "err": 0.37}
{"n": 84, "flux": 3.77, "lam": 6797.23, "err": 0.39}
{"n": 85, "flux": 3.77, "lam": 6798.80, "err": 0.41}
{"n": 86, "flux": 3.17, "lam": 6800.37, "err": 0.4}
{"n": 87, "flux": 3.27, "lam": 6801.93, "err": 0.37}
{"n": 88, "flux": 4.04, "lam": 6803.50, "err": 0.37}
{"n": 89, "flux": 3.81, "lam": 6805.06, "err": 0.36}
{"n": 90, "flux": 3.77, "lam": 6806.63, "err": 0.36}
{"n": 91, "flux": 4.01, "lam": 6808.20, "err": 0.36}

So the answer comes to 6781.60 A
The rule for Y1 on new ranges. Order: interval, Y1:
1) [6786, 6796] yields 6795.67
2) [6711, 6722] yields 6720.97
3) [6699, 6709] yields 6705.52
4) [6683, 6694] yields 6693.18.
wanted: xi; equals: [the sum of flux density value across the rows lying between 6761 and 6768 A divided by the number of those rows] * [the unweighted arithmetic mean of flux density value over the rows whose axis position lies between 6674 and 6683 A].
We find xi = 12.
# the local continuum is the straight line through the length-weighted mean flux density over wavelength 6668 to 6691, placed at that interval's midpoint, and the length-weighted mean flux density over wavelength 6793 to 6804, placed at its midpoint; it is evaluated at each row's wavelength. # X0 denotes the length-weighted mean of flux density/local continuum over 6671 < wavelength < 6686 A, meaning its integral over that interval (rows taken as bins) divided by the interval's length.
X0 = 1.00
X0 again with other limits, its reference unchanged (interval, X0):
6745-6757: 1.10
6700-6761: 1.08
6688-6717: 1.05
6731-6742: 1.12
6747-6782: 1.09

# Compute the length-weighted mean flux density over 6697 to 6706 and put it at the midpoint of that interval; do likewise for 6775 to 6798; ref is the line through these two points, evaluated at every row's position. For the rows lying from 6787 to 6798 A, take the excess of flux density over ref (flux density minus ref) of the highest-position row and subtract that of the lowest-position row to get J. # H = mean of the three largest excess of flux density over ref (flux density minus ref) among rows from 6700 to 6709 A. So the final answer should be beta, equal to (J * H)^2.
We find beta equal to 0.09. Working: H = 0.39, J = -0.8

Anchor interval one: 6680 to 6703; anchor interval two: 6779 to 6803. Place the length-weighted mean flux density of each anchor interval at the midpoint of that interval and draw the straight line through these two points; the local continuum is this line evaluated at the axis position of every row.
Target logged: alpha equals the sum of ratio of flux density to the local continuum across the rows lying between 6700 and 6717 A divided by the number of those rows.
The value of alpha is 0.98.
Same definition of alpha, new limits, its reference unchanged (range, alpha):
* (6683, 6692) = 0.97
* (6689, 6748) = 1.02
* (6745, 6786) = 1.01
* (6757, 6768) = 0.93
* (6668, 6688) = 0.97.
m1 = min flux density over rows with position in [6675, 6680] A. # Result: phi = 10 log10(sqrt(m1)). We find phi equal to 2.64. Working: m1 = 3.37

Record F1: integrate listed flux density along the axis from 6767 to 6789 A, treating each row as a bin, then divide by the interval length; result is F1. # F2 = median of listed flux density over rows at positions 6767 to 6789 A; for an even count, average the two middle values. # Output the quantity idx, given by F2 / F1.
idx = 1.02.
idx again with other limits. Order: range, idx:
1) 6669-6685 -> 1.02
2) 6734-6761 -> 0.99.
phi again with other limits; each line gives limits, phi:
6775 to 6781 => 3.03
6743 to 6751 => 2.73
